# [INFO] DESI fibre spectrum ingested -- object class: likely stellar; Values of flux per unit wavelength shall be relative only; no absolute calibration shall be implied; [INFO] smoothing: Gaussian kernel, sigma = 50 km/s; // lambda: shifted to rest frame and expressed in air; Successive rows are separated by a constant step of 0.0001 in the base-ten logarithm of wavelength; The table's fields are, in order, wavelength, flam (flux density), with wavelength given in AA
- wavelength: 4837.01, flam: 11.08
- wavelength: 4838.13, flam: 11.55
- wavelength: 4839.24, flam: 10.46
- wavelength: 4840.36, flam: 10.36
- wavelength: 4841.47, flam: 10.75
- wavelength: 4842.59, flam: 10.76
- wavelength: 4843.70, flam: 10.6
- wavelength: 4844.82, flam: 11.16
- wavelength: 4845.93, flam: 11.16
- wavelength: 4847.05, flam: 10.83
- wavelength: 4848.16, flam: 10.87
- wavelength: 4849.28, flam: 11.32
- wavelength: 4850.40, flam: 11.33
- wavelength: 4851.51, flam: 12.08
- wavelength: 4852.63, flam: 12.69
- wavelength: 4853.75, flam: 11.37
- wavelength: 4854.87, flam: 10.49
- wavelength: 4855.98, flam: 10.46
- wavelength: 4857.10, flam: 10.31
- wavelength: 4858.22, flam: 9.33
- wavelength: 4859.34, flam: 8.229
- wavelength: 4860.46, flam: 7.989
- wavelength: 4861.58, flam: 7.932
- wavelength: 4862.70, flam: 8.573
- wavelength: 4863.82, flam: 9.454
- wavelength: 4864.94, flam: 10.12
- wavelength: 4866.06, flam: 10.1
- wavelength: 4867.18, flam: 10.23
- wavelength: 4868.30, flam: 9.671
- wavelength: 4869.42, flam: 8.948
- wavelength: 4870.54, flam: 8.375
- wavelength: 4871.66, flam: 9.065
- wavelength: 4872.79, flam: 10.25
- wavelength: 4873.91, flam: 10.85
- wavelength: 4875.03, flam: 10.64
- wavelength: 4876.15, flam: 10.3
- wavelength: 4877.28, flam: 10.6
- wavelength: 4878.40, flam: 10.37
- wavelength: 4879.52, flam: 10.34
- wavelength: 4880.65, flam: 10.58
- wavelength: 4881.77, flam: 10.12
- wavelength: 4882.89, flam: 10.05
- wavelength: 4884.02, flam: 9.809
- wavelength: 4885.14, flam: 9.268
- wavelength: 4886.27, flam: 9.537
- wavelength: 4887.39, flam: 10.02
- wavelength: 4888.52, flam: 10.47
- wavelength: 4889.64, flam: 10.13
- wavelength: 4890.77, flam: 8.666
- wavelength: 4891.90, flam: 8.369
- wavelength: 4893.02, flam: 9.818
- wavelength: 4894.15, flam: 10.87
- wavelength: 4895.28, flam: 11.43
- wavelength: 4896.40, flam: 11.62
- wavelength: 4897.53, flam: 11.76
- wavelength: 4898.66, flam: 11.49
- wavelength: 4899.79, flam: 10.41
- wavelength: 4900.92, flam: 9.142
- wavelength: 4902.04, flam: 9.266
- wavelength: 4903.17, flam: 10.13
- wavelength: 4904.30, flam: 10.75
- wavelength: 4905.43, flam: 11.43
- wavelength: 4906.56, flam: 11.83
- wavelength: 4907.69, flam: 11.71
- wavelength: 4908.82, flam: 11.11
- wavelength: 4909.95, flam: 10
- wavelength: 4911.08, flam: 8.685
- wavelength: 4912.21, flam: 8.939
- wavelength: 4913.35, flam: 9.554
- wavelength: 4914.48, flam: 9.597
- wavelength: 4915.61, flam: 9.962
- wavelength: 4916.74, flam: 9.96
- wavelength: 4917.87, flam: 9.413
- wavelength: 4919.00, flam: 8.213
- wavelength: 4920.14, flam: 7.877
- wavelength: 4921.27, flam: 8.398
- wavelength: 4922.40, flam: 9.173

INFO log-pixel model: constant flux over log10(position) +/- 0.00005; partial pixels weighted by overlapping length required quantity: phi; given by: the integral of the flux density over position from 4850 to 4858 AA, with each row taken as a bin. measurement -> 89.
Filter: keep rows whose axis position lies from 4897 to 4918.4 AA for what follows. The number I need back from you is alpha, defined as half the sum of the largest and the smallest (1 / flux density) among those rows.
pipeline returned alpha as 0.100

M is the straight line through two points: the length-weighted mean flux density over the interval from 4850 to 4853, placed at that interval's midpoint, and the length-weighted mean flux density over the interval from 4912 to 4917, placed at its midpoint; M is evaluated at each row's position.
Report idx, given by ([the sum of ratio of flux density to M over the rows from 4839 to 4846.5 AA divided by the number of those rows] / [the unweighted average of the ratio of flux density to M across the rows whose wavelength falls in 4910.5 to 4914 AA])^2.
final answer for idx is 0.86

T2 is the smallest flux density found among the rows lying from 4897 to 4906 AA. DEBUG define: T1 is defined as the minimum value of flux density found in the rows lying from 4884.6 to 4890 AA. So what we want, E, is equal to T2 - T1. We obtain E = -0.1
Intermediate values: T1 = 9.268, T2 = 9.142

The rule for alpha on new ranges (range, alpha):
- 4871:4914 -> 0.102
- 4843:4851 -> 0.091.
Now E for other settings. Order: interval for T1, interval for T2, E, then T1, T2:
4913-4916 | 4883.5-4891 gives -0.9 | 9.554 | 8.666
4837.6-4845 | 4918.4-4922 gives -2.5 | 10.36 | 7.877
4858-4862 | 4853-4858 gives 2.4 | 7.932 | 10.31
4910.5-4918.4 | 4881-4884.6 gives 1.1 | 8.685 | 9.809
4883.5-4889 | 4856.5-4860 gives -1.0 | 9.268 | 8.229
